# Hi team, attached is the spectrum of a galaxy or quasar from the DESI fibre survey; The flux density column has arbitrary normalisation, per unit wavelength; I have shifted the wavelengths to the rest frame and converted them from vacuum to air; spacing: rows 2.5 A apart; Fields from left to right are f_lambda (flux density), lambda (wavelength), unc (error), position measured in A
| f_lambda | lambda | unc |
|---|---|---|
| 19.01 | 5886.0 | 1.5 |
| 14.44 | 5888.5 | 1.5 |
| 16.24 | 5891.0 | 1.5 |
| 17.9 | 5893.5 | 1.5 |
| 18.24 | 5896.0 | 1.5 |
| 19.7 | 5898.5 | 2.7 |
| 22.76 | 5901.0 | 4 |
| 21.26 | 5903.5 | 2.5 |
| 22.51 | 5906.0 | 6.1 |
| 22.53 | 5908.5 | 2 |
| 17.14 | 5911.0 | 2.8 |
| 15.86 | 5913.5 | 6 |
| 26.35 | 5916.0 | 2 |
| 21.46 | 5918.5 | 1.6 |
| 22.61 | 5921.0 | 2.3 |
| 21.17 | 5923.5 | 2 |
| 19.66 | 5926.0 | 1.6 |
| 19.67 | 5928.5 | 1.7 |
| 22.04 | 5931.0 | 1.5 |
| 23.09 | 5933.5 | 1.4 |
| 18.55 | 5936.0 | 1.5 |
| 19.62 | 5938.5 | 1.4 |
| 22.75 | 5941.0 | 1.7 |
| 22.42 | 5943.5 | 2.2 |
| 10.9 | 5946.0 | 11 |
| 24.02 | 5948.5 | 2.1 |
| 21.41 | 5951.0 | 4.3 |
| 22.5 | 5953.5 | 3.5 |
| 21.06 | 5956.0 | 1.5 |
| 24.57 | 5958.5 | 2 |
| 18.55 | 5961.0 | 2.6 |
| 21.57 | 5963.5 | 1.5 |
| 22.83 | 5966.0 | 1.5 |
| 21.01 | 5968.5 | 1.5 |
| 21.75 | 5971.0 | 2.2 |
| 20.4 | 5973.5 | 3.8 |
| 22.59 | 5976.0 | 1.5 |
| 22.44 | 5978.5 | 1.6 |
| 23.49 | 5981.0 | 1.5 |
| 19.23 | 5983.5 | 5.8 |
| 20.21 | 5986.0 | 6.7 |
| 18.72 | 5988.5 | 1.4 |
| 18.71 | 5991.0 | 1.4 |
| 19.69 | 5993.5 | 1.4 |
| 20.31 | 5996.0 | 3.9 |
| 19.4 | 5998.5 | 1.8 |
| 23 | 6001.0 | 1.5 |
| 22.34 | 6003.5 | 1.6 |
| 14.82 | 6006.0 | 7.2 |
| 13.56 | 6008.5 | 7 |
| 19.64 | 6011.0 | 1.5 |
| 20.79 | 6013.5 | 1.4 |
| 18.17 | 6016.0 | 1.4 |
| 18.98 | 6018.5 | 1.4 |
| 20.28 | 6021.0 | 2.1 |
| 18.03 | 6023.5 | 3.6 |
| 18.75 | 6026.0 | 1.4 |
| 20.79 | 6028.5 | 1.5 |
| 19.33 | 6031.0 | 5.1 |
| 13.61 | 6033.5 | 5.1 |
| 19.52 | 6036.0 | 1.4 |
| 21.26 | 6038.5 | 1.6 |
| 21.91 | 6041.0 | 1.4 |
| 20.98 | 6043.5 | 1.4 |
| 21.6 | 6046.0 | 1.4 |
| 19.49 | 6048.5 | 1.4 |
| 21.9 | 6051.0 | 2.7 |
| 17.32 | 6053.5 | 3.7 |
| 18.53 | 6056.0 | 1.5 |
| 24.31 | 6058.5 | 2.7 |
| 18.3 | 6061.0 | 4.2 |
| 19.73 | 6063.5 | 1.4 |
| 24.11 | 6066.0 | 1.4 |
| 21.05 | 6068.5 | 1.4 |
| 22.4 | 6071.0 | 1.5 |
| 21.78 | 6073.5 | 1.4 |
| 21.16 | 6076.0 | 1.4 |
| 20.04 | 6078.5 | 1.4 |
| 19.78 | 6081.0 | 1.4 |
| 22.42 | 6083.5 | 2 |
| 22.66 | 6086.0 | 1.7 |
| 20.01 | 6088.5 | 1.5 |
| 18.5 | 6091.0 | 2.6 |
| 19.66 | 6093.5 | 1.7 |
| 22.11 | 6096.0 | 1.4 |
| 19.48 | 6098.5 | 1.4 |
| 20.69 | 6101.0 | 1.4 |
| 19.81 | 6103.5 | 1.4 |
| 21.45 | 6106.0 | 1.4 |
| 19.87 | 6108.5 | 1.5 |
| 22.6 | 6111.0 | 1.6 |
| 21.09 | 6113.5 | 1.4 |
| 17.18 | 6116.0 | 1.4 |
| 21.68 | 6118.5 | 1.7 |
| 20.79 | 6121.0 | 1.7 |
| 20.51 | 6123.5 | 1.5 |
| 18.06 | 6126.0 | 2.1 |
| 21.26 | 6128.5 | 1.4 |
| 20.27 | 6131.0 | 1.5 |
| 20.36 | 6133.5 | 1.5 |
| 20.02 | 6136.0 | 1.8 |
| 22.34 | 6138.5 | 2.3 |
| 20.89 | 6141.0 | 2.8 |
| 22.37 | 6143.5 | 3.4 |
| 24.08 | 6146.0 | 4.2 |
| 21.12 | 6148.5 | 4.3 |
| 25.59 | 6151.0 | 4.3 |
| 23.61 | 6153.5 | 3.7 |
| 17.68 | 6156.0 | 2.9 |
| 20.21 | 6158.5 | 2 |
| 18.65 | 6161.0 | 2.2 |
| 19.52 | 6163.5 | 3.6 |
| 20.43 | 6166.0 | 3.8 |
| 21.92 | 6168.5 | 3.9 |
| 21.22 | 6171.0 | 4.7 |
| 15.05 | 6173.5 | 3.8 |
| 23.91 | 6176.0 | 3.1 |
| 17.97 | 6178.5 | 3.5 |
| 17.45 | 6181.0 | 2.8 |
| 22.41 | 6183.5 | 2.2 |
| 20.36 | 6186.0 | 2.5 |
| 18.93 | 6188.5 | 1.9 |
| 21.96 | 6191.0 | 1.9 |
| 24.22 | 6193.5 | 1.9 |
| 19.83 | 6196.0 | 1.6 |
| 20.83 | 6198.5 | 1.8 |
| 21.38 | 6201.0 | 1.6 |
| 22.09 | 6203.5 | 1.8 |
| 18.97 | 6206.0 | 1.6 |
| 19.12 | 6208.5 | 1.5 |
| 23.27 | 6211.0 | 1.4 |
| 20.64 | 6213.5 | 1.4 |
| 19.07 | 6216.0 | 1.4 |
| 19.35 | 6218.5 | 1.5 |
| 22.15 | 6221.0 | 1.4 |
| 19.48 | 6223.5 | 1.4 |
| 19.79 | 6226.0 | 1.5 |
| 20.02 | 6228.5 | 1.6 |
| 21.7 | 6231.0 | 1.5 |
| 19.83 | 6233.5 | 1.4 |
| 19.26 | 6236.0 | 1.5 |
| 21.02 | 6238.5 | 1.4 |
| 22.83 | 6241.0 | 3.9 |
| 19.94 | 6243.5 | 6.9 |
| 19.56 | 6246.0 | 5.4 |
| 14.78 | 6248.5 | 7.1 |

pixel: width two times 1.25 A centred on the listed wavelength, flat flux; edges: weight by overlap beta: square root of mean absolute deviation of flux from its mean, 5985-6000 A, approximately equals 0.75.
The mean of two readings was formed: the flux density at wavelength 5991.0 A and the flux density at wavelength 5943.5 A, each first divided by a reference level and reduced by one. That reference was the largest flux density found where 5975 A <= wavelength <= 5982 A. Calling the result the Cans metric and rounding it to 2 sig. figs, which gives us -0.12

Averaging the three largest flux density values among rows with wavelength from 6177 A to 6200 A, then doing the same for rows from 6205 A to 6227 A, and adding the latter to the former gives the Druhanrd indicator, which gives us 44.9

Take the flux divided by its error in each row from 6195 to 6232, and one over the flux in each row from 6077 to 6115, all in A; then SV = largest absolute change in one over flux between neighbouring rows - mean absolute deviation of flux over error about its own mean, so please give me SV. -1.1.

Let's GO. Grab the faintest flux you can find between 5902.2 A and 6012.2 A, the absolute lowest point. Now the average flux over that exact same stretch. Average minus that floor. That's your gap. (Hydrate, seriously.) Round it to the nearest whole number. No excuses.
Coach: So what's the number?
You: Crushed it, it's 10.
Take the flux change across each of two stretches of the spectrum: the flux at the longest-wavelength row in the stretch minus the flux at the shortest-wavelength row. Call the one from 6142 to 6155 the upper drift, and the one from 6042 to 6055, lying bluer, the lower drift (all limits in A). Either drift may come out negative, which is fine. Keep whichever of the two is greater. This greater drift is 1.2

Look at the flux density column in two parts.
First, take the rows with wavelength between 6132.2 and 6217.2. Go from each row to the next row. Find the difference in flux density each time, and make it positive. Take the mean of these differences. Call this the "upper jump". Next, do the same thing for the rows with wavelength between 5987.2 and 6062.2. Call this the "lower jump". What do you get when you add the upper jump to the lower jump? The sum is 5.0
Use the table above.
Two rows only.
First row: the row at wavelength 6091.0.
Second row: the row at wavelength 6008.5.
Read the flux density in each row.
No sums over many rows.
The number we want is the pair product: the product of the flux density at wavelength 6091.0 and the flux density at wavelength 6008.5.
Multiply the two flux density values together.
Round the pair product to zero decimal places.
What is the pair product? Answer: 251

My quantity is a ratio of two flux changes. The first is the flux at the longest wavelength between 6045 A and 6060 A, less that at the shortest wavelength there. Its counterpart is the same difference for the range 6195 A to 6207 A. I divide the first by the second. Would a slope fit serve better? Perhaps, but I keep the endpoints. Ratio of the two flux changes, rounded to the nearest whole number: -3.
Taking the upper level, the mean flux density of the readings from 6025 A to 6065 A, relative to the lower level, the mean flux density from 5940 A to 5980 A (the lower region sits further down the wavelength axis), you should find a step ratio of 0.93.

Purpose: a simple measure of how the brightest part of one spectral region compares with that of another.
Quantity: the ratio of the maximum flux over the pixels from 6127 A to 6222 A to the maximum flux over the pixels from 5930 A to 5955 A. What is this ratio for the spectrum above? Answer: 1.07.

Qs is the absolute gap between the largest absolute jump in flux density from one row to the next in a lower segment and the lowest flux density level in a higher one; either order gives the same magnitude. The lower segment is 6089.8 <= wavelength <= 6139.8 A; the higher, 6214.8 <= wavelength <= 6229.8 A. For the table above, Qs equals 15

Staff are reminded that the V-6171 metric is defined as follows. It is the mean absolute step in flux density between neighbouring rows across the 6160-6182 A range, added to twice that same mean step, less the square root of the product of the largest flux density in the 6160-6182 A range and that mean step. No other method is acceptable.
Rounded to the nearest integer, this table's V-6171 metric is 1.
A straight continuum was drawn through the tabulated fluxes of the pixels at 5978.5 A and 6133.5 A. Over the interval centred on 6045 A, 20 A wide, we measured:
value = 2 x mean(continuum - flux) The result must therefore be 2.1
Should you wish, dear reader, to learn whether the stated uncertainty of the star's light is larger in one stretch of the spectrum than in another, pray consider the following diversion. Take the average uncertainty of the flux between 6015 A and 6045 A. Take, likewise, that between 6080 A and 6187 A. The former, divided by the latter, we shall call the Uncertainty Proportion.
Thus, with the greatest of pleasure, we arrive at 1.0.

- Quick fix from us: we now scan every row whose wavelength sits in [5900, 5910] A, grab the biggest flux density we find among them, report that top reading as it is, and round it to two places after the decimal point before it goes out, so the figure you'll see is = 22.76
